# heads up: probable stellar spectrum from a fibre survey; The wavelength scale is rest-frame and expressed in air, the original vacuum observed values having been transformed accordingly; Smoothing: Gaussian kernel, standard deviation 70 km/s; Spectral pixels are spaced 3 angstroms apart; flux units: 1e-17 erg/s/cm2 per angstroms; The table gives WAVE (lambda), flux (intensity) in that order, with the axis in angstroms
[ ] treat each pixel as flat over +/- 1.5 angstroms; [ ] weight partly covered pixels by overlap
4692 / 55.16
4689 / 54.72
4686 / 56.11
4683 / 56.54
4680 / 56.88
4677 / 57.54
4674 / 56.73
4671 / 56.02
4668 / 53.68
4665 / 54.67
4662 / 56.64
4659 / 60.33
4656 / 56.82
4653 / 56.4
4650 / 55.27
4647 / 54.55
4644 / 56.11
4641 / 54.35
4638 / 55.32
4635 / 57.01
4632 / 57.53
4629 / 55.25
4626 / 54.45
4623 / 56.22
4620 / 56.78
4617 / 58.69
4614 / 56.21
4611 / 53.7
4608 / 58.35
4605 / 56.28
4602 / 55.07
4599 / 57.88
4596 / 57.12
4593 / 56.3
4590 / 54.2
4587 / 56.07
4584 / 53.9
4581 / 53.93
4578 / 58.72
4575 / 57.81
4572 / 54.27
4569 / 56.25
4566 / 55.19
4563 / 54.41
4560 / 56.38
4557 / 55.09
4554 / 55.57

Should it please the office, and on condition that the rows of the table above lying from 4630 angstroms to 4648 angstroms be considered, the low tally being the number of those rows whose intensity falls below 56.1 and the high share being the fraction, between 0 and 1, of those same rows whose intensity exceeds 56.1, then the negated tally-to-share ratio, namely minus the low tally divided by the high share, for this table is -6.00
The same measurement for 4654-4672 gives -6.00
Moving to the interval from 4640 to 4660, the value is -5.25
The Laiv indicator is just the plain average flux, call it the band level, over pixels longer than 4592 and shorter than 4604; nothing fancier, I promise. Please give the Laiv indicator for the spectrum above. 56.6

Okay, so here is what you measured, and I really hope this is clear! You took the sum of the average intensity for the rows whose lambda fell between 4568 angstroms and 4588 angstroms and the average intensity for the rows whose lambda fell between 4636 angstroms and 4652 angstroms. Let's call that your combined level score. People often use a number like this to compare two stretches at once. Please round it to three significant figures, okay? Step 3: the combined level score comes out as 111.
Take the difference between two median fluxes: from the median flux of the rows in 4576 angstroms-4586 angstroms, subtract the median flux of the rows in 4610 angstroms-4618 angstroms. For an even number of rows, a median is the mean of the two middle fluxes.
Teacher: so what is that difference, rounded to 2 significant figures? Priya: -2.3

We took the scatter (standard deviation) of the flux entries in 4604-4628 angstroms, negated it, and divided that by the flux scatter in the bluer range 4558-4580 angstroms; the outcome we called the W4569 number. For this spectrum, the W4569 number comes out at -1.0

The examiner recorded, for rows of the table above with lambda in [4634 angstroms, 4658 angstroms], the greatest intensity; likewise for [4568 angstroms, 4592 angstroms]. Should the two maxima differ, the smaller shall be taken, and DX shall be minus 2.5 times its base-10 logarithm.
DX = -4.390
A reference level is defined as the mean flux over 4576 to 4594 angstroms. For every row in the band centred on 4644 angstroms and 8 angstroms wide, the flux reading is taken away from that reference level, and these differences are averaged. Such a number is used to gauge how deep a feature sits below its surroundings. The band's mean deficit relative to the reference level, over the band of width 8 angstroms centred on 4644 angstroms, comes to 0.5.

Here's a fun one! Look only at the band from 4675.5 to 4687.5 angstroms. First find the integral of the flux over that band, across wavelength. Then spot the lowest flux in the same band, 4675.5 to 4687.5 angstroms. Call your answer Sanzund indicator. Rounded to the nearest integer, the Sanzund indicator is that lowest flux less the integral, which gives -625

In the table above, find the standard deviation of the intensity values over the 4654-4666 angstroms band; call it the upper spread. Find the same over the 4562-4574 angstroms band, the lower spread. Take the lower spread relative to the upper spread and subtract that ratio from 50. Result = 49.6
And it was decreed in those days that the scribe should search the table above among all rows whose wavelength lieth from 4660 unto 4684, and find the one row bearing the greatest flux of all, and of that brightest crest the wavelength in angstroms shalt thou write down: 4677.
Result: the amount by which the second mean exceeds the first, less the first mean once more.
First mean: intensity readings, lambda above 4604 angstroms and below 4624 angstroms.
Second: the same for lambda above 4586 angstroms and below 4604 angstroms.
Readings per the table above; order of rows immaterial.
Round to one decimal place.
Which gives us -57.1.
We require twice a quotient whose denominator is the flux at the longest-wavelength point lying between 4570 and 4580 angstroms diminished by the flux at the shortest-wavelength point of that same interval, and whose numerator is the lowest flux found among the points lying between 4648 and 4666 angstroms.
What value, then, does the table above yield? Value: 25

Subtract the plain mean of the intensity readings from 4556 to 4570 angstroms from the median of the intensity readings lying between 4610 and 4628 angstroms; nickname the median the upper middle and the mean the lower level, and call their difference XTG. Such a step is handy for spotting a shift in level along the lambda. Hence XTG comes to 0.8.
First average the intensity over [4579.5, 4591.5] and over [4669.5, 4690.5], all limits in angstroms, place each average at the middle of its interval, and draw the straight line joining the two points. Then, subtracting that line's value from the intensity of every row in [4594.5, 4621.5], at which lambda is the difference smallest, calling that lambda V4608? 4611 angstroms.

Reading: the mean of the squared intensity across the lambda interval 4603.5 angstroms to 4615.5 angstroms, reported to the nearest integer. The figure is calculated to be 3154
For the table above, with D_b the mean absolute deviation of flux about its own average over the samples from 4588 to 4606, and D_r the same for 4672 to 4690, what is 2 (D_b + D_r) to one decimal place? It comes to 3.3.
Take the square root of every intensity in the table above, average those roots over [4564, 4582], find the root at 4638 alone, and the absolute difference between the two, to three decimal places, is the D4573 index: 0.047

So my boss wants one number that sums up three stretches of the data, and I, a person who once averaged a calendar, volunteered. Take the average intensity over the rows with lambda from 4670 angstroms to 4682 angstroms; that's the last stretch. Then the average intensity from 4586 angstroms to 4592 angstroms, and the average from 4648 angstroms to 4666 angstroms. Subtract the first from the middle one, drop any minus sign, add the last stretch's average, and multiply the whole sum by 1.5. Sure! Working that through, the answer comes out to 87.5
